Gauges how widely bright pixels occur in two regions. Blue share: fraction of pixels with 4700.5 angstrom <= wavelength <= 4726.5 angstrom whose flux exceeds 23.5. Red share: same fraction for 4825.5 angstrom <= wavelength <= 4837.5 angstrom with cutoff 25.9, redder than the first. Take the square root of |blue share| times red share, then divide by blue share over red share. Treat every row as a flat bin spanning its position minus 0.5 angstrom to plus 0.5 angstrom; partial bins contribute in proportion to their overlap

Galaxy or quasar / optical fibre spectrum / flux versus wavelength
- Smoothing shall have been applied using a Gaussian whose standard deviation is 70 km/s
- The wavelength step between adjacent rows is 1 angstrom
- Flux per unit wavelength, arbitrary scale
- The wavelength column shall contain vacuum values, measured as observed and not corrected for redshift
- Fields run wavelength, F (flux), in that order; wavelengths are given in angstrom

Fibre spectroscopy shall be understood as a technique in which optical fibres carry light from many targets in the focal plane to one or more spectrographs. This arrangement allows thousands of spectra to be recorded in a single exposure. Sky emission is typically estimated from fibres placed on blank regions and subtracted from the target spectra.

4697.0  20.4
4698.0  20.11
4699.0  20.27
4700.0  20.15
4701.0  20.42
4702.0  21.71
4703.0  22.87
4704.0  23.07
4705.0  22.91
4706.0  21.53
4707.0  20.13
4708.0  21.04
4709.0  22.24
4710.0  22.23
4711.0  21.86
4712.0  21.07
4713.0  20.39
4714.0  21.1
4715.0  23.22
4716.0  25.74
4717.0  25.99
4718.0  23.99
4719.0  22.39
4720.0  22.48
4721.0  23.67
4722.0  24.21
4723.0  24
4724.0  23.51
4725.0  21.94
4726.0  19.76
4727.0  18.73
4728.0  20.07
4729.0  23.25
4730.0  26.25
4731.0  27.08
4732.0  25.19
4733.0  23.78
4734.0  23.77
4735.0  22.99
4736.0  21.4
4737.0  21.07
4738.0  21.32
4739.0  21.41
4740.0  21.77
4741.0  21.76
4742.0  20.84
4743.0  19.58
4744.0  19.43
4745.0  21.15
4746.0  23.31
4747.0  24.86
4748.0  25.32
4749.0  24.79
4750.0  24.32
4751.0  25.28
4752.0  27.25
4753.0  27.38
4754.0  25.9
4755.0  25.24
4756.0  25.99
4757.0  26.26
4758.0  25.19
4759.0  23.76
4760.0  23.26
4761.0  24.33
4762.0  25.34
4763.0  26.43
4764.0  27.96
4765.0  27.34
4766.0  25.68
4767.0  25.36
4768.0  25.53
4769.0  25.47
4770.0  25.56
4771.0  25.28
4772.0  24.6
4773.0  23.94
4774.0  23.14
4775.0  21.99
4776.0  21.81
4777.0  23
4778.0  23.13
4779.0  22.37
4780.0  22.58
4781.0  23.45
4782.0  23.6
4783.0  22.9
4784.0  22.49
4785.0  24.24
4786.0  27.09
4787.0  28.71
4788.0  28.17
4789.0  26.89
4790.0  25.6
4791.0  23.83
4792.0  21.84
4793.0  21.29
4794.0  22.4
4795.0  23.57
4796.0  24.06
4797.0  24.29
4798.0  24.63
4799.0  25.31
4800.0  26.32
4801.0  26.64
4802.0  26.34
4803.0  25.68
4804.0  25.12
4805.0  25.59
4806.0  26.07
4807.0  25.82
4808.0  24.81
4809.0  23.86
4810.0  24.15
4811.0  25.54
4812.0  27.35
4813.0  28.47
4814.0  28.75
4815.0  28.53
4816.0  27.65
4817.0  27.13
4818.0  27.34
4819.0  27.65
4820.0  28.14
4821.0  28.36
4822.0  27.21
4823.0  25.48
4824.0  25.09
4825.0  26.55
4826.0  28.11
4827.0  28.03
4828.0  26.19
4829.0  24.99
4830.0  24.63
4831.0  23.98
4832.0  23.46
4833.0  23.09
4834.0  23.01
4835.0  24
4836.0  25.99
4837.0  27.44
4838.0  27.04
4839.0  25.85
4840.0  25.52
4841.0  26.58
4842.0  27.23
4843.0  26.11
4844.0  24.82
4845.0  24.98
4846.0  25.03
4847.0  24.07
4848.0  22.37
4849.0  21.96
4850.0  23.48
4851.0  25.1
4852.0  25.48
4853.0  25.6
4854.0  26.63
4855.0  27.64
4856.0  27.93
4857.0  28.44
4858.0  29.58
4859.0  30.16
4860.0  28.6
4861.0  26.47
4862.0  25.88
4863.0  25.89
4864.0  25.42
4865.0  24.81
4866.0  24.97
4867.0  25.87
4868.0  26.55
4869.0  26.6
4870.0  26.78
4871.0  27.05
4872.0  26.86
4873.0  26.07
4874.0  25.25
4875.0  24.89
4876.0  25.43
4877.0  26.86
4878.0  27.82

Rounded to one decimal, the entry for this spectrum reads 0.5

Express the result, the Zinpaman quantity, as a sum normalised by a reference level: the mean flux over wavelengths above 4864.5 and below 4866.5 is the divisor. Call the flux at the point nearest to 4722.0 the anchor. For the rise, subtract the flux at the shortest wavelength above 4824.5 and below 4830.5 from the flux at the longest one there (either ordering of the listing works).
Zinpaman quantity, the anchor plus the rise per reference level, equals 0.896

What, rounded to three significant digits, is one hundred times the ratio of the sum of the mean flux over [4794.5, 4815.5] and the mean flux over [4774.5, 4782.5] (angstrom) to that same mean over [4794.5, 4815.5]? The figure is 188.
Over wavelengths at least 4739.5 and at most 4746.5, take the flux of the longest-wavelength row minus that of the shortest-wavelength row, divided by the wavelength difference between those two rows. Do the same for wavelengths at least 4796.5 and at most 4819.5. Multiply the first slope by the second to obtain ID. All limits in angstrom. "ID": 0.039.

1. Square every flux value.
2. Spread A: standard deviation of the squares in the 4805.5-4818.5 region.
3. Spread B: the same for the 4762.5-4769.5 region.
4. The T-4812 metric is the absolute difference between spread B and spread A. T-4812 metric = 33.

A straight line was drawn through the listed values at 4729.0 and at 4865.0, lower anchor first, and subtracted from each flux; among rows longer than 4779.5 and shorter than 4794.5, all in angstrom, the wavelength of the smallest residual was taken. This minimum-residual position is 4793.0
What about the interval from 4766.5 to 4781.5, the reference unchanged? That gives 4776.0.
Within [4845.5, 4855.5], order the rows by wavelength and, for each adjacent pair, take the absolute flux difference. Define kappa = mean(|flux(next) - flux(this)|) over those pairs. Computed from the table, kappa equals 1.0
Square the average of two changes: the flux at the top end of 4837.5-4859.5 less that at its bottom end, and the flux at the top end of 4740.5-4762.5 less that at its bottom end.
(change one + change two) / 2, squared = 11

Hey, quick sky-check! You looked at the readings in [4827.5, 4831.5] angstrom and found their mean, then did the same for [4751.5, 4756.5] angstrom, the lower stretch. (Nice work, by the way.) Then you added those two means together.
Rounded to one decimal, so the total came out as 51.3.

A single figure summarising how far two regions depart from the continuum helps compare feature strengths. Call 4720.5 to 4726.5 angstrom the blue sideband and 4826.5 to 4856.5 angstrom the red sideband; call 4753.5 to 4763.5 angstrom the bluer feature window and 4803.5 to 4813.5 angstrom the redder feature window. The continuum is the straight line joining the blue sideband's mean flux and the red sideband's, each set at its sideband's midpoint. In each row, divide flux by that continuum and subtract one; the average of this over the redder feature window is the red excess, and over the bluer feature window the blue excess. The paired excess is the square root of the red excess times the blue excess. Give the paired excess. 0.055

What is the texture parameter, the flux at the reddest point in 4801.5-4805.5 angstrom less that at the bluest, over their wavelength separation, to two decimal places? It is -0.25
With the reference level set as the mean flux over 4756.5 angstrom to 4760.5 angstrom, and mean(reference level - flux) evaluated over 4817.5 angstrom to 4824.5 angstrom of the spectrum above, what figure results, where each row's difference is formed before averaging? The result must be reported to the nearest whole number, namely -2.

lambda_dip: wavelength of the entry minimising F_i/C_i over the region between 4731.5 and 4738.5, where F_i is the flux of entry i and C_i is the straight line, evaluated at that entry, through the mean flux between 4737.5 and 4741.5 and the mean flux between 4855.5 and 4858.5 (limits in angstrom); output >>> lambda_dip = 4737.0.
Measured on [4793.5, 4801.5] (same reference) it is 4794.0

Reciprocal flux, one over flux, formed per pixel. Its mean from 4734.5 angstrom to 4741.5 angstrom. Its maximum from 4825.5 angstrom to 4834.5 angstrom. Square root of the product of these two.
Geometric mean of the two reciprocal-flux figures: 0.0448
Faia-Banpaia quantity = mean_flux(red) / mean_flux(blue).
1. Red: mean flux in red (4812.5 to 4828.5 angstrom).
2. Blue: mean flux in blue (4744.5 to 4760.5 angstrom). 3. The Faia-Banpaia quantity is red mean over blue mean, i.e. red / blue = 1.10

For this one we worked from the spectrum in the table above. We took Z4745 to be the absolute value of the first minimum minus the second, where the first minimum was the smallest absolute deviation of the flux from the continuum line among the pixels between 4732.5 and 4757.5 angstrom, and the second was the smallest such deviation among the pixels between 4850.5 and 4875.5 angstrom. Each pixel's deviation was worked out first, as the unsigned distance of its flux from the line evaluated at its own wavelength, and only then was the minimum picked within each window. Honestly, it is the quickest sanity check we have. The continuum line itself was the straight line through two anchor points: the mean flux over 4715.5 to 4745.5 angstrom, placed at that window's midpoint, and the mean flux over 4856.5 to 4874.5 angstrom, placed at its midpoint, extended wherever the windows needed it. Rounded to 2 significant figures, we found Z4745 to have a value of 0.15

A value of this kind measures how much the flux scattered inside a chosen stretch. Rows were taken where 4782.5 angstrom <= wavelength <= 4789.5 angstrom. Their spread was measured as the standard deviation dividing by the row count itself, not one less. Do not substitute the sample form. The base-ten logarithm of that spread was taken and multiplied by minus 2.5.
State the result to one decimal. -0.9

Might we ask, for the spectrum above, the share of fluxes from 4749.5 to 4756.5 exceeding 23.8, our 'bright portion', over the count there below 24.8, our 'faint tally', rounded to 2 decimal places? 1.00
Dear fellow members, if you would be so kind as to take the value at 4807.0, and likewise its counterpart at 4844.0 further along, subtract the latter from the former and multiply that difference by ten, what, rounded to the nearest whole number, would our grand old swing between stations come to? 10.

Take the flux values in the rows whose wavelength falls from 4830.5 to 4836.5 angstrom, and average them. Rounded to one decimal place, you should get 23.9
